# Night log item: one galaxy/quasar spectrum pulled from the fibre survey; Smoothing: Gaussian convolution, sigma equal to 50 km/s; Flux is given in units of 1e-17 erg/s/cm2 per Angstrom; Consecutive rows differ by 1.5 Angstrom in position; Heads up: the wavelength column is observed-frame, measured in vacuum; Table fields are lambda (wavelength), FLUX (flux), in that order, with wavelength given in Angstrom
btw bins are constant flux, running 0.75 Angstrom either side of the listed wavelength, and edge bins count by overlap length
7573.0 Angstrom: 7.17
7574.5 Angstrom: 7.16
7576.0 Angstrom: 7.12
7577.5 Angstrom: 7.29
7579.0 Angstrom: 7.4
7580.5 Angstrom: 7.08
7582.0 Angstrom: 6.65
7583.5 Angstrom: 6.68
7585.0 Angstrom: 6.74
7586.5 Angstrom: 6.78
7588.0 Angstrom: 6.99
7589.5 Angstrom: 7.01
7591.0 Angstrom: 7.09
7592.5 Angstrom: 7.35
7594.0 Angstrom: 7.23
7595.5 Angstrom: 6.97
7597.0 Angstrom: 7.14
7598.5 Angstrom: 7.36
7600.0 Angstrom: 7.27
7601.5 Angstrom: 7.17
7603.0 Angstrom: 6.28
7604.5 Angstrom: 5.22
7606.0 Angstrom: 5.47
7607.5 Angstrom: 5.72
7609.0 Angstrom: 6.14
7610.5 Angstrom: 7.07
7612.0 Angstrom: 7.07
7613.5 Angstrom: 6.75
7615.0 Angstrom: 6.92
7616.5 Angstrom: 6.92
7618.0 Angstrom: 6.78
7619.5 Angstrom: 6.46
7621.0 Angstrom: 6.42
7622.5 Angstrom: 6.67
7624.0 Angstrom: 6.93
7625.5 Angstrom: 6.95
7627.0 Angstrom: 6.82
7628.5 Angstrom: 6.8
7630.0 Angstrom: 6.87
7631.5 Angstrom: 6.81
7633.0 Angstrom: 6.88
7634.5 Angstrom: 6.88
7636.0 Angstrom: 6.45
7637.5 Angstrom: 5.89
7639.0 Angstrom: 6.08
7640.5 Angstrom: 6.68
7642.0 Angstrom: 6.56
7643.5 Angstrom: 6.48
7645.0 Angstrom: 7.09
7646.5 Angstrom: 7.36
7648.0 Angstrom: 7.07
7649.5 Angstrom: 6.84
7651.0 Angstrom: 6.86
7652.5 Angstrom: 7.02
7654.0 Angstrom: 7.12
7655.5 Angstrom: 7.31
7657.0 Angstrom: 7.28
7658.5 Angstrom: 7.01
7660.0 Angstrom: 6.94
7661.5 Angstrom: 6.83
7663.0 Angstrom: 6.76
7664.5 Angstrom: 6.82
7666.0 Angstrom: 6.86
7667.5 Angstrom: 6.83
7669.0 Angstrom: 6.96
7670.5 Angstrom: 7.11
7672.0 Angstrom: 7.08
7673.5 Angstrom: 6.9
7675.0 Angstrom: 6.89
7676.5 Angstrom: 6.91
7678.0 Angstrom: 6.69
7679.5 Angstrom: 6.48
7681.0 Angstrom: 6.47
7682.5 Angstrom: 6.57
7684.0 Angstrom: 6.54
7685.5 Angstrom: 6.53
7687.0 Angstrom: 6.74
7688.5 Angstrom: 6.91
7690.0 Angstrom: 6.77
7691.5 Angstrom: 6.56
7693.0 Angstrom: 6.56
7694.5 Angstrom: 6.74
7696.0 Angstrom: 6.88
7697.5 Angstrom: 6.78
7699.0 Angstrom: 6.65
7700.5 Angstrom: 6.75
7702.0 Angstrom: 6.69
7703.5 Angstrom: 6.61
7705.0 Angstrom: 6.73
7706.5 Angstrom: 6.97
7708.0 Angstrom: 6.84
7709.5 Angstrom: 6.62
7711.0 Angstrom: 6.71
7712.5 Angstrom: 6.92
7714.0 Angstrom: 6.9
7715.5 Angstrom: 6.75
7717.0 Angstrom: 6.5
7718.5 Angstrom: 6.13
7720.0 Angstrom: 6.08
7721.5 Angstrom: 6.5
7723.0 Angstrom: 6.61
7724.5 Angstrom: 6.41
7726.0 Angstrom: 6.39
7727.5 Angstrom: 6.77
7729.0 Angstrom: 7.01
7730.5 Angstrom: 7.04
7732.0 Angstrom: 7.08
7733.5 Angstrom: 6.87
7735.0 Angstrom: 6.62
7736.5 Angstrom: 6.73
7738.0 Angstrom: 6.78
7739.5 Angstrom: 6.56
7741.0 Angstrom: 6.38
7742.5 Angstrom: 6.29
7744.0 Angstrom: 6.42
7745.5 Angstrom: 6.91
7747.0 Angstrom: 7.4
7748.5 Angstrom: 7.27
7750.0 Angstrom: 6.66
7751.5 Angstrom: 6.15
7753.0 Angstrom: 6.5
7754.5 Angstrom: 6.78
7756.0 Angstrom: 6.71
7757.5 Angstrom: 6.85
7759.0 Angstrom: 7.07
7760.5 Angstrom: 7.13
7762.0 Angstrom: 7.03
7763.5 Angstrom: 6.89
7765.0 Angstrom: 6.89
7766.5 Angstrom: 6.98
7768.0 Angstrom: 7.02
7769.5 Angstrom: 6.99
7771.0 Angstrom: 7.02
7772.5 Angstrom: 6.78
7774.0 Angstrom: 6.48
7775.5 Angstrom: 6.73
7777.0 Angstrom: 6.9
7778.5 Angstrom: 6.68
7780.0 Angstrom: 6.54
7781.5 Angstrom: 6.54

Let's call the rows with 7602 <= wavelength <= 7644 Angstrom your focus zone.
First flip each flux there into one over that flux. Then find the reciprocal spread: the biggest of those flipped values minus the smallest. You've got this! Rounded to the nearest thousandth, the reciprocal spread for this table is 0.050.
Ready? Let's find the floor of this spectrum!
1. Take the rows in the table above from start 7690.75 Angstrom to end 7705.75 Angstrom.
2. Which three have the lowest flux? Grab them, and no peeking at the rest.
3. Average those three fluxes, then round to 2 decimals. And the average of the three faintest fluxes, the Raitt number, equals 6.58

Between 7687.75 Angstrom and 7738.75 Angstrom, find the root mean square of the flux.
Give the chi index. 6.71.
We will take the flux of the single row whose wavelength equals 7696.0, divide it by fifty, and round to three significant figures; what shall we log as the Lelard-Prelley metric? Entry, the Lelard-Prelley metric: 0.138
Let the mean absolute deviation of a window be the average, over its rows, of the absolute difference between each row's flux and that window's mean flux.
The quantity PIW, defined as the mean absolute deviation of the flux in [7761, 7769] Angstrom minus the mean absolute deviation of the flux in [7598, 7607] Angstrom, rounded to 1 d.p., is -0.7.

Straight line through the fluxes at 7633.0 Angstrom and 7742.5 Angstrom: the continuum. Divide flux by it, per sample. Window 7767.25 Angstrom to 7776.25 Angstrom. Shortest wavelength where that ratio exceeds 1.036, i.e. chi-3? 7768.0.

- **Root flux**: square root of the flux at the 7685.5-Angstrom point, 2.56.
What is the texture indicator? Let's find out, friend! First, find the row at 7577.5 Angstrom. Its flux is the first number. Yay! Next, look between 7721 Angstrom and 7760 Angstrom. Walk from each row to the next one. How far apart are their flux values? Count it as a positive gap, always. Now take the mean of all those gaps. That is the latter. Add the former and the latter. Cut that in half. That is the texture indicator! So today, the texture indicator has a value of 3.76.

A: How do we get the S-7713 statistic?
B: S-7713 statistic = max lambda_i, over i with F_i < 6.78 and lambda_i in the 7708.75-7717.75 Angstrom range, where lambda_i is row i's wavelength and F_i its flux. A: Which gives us 7717.0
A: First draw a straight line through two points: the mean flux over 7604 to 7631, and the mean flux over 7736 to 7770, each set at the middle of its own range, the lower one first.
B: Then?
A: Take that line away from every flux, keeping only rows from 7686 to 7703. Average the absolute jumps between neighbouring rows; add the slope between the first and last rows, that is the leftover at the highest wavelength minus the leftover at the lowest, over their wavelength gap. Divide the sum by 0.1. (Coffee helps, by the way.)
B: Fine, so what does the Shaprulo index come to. 1.18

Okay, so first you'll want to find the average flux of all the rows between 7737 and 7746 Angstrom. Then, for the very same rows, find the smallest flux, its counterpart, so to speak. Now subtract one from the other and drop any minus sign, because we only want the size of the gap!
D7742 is 0.3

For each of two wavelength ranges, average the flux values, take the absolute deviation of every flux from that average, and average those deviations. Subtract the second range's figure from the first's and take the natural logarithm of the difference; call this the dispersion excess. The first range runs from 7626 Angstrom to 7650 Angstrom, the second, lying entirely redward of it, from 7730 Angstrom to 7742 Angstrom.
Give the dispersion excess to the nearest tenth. -2.4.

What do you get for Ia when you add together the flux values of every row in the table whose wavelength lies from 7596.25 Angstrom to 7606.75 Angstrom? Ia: 46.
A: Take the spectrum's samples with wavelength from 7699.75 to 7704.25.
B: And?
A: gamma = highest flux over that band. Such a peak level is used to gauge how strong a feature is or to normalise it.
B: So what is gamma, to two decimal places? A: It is 6.75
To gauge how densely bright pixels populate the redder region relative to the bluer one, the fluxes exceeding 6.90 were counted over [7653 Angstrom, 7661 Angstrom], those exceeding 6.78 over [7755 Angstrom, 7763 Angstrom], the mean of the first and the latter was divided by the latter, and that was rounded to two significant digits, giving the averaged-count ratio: 1.1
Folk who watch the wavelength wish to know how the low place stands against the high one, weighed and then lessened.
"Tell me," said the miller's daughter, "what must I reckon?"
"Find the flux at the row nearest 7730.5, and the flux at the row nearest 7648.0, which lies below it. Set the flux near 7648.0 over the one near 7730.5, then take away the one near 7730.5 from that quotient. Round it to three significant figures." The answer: -6.04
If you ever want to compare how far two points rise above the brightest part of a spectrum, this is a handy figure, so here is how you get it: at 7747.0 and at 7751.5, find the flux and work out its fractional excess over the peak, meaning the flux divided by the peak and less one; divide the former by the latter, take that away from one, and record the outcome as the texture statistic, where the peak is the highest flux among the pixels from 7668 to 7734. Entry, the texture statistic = 1.3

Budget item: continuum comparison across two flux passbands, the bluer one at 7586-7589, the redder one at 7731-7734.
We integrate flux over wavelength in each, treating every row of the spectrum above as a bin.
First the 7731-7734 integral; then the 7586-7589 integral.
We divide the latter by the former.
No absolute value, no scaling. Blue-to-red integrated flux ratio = 0.99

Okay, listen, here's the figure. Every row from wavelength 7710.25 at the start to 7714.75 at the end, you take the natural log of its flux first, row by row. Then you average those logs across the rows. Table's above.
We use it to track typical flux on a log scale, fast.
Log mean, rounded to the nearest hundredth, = 1.92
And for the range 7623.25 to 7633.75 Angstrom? 1.93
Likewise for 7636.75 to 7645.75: 1.86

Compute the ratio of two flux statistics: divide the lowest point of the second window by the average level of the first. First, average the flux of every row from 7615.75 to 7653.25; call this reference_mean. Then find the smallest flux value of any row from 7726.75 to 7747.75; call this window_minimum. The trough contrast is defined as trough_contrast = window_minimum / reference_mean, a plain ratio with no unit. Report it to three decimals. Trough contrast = 0.933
